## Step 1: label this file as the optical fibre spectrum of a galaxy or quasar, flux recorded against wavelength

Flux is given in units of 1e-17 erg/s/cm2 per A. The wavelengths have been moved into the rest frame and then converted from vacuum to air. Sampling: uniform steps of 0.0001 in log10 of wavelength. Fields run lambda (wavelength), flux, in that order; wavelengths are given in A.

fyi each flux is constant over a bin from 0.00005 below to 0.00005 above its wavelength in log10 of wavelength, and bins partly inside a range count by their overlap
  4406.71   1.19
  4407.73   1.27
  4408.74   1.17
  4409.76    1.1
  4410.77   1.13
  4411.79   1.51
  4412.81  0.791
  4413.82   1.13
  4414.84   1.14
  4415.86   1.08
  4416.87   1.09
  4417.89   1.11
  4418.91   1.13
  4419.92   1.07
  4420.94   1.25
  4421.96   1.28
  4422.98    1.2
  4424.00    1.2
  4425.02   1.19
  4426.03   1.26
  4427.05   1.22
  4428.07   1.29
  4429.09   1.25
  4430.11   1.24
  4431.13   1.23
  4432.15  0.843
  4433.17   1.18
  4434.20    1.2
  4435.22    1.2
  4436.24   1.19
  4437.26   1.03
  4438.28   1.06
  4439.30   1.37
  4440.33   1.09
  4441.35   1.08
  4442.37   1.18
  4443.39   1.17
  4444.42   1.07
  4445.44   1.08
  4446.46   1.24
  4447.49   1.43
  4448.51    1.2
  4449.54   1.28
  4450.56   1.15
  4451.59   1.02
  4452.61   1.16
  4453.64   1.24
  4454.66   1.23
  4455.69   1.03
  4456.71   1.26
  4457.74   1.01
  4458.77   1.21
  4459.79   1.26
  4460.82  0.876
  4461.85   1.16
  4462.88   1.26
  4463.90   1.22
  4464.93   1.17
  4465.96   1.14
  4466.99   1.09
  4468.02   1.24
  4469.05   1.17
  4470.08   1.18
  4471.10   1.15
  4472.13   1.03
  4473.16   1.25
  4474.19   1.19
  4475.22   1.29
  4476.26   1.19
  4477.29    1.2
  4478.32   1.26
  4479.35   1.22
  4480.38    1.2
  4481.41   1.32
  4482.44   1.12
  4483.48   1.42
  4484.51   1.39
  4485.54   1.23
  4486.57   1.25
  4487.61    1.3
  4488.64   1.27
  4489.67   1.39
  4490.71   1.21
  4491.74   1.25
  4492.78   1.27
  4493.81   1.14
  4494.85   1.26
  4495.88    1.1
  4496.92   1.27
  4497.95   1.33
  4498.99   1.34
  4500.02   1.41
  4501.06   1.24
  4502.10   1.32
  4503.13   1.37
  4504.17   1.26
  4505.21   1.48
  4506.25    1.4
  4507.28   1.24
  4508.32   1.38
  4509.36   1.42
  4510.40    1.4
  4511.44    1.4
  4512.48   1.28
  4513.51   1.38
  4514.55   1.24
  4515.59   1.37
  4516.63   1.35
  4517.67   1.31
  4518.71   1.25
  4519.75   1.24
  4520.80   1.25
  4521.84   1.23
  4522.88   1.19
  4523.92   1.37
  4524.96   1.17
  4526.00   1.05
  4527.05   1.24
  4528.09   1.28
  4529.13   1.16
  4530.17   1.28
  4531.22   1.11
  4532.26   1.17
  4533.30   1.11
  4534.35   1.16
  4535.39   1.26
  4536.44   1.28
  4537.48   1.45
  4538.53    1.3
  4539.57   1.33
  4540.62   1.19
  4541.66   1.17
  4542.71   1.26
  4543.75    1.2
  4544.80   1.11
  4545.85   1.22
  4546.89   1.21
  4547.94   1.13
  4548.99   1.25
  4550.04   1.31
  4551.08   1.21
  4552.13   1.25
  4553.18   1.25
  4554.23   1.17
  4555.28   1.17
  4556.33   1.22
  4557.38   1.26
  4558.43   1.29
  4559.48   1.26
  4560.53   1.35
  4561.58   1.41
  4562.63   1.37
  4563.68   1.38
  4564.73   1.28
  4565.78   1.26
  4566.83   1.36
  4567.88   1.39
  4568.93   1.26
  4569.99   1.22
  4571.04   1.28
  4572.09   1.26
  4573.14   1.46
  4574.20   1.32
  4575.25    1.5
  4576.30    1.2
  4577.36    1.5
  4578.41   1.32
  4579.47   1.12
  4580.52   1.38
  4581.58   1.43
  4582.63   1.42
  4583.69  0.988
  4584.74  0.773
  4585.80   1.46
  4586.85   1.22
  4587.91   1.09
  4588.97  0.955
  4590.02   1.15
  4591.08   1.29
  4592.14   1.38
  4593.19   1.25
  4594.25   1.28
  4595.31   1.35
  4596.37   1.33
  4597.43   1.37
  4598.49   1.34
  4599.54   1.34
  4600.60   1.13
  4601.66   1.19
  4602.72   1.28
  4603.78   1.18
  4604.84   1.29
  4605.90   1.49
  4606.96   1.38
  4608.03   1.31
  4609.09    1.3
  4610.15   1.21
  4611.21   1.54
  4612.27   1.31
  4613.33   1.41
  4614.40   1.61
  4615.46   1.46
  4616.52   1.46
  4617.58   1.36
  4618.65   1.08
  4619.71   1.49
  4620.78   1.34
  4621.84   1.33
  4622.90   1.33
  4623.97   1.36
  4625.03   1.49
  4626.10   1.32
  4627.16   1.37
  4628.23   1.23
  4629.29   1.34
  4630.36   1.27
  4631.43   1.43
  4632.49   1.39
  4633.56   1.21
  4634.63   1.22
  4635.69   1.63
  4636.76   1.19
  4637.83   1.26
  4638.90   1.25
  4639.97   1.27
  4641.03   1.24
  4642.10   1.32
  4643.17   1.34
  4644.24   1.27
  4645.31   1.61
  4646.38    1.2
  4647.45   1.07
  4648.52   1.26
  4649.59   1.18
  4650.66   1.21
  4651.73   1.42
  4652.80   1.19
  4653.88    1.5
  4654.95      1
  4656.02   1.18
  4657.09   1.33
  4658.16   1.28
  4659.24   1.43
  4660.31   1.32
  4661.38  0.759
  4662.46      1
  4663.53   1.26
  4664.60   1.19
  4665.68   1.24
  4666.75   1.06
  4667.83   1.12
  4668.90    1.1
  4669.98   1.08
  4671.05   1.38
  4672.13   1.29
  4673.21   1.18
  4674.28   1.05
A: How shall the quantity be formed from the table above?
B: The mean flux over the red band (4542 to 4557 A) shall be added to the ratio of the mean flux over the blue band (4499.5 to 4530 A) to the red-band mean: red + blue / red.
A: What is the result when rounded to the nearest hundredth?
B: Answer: 2.28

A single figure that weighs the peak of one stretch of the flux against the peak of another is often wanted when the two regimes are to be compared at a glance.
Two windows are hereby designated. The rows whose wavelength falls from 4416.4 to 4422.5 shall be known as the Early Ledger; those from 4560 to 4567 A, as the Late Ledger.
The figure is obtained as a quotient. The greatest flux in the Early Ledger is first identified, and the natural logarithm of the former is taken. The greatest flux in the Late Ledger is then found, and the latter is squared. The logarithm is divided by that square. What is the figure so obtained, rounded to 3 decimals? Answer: 0.124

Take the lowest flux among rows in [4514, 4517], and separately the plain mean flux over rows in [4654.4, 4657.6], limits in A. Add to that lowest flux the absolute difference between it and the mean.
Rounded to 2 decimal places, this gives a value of 1.31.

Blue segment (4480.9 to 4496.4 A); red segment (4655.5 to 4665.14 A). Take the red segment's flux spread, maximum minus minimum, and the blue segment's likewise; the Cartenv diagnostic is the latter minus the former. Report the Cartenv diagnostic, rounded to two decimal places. -0.35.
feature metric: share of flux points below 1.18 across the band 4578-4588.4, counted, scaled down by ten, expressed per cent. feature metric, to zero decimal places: 40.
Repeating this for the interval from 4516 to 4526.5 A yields 20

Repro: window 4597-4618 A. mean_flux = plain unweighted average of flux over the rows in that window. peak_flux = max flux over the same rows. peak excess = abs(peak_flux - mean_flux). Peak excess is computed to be 0.262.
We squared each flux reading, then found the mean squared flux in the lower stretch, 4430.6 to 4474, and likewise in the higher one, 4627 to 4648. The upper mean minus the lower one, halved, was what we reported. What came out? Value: 0.18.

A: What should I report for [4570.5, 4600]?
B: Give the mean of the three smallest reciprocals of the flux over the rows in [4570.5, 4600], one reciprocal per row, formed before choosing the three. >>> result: 0.673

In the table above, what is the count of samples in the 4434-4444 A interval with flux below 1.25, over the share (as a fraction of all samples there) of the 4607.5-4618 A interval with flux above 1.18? 9.0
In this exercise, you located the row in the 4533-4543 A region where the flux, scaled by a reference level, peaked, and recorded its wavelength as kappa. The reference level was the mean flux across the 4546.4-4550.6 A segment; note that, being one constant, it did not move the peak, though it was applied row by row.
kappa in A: 4537.48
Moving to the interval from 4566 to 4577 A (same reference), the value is 4575.25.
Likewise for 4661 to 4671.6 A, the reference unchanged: 4671.05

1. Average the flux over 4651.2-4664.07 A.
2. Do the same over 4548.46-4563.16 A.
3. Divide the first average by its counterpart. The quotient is 0.96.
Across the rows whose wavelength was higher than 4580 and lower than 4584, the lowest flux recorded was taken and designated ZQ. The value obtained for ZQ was 0.988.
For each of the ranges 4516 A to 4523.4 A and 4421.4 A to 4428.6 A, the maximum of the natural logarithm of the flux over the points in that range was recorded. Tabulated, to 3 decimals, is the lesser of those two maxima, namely 0.255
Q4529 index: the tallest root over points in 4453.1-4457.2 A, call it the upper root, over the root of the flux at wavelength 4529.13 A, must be 1.04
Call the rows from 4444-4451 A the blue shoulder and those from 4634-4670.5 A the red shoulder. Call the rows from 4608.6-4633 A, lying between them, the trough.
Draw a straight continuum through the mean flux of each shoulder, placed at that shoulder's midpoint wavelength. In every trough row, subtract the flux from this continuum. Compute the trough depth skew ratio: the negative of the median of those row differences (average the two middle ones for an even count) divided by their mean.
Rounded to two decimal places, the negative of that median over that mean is -0.95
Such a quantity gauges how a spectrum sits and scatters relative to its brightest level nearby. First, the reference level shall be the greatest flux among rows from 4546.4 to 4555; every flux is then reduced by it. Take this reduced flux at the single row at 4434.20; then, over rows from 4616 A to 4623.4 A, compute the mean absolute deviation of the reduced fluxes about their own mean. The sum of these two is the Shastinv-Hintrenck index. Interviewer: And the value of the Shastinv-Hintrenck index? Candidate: -0.03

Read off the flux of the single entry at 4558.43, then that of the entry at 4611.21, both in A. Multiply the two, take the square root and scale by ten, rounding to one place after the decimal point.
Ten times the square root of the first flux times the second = 14.1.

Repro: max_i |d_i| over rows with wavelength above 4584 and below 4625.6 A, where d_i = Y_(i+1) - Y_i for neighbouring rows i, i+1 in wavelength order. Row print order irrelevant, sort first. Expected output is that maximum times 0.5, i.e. 0.34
